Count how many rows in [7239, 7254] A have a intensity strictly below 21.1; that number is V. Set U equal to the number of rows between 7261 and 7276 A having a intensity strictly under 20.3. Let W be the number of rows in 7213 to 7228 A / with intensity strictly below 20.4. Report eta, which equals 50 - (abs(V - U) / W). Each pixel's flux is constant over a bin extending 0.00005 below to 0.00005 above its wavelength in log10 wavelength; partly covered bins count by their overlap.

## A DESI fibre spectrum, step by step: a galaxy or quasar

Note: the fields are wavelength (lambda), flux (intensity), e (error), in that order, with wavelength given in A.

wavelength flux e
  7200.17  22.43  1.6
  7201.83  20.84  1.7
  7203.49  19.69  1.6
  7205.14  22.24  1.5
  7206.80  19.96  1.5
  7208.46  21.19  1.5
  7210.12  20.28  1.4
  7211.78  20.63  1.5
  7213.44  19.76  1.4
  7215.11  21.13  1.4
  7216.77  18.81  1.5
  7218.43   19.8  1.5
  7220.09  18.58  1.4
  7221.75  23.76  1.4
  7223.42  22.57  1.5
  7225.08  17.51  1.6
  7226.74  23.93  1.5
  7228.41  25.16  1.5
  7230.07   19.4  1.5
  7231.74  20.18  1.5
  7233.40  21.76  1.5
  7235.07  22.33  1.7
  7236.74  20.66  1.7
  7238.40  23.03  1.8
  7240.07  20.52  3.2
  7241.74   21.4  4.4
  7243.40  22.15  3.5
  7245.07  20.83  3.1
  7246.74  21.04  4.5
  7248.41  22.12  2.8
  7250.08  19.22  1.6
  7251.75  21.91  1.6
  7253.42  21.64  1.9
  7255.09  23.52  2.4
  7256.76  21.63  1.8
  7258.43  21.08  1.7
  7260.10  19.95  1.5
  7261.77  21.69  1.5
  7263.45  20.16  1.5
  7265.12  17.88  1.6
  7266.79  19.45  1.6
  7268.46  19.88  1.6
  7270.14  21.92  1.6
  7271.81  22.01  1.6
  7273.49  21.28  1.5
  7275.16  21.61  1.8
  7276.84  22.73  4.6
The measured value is 50.0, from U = 4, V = 4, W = 5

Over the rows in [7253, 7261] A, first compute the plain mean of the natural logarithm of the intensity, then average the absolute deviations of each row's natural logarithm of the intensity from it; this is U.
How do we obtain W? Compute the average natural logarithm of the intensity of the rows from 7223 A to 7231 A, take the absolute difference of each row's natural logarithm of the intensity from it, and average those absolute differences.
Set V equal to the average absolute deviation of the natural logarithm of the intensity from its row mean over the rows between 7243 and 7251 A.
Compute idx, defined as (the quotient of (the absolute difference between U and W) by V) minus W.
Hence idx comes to 2.0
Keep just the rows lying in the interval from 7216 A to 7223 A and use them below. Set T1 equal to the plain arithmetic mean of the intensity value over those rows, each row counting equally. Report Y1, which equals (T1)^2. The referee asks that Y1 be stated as 410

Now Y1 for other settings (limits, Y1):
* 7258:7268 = 401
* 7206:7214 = 415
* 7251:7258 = 492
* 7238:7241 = 474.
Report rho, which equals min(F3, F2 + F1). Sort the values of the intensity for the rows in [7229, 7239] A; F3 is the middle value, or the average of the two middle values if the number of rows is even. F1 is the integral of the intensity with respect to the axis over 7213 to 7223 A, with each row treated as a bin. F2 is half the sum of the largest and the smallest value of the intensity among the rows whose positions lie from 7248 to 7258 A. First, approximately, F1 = 204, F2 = 21.4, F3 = 21.2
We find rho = 21.2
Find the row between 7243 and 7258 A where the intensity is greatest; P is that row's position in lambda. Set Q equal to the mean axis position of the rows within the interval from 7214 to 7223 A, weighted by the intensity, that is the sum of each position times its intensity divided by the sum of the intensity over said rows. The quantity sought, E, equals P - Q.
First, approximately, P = 7255.09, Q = 7218.5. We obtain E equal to 36.6 A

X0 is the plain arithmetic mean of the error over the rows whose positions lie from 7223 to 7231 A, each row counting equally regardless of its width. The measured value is 1.52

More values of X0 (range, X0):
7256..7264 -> 1.60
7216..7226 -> 1.48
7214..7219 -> 1.47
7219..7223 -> 1.40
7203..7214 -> 1.49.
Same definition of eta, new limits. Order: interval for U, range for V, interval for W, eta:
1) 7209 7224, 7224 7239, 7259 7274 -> 49.8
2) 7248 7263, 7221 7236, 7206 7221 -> 49.8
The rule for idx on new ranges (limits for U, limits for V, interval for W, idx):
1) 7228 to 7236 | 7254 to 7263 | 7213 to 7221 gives 0.9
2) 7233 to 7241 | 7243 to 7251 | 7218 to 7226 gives 1.5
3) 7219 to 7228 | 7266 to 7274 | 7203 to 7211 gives 1.7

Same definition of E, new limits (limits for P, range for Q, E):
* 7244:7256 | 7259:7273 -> -10.9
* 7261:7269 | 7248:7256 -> 9.9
